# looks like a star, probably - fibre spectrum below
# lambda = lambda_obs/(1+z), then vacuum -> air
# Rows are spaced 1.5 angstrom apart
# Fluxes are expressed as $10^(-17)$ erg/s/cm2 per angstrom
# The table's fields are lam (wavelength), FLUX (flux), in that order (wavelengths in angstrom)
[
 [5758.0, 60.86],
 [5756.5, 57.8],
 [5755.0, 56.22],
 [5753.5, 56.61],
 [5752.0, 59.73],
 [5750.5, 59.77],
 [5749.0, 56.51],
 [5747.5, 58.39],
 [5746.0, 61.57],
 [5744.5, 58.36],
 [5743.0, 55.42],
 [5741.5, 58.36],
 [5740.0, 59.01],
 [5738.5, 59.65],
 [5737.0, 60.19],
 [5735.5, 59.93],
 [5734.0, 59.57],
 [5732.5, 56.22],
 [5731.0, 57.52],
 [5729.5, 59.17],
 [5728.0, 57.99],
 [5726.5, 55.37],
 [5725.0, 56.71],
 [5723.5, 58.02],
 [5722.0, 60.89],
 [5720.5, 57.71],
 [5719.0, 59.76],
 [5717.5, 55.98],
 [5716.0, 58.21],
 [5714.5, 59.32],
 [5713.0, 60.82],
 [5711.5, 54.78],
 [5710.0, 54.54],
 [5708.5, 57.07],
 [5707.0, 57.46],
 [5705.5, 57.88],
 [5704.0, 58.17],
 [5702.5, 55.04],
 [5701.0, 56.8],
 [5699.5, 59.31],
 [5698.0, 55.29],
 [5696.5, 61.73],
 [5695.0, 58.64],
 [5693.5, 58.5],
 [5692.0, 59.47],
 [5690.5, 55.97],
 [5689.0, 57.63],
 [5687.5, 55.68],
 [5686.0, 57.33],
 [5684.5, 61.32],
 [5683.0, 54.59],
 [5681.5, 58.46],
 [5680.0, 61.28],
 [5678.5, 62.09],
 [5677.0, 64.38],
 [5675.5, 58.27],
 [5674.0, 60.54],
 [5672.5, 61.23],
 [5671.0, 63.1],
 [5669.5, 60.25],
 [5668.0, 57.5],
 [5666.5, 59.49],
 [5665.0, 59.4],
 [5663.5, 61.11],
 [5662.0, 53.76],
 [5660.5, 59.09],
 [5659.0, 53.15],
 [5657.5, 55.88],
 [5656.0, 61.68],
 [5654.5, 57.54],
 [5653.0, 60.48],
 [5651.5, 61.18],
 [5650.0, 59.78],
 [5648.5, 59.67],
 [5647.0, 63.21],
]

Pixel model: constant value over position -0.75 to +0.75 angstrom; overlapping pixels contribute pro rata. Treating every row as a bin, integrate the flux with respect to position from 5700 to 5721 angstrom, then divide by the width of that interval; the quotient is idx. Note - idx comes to 57.4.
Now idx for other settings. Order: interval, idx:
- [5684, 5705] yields 57.9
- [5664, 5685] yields 60.1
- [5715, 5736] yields 58.1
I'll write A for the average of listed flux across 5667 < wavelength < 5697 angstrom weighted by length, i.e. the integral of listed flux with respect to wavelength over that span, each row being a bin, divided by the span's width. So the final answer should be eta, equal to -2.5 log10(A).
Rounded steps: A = 59.4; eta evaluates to -4.43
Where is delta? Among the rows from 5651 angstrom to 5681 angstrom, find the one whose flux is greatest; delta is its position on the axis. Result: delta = 5677.0 angstrom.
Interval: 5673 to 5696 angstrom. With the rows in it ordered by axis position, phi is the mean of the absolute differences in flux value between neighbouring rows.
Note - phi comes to 2.8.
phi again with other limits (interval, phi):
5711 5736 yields 2.2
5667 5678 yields 2.8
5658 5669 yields 3.7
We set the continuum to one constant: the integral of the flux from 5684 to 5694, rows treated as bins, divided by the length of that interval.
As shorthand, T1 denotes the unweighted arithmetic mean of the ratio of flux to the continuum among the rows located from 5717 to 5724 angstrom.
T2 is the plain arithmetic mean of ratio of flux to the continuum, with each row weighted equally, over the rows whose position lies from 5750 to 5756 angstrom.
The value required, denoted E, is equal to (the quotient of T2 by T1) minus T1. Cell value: -0.017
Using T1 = 1.01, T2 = 1.00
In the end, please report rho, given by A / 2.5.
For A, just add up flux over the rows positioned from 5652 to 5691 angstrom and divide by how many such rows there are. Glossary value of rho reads 23.6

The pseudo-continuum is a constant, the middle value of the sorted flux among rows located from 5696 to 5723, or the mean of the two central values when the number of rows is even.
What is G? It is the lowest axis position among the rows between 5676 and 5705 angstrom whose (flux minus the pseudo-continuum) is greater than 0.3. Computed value 5677.0 angstrom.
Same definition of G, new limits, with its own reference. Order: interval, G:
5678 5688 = 5678.5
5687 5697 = 5692.0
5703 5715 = 5704.0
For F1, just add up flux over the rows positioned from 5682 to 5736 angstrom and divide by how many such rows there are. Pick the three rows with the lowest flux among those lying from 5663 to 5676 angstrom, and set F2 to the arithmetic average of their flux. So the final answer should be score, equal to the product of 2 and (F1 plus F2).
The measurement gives 232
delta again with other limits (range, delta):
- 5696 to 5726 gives 5696.5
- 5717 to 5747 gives 5746.0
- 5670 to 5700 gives 5677.0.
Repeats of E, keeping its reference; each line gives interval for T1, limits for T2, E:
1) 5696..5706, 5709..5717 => -0.001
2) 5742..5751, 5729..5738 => 0.000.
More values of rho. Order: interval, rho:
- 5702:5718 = 22.9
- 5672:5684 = 24.0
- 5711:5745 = 23.3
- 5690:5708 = 23.1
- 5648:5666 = 23.4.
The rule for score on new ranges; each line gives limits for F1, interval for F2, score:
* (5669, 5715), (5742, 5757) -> 229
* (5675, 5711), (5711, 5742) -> 227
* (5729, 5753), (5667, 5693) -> 228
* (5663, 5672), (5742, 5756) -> 232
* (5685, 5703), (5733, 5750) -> 229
